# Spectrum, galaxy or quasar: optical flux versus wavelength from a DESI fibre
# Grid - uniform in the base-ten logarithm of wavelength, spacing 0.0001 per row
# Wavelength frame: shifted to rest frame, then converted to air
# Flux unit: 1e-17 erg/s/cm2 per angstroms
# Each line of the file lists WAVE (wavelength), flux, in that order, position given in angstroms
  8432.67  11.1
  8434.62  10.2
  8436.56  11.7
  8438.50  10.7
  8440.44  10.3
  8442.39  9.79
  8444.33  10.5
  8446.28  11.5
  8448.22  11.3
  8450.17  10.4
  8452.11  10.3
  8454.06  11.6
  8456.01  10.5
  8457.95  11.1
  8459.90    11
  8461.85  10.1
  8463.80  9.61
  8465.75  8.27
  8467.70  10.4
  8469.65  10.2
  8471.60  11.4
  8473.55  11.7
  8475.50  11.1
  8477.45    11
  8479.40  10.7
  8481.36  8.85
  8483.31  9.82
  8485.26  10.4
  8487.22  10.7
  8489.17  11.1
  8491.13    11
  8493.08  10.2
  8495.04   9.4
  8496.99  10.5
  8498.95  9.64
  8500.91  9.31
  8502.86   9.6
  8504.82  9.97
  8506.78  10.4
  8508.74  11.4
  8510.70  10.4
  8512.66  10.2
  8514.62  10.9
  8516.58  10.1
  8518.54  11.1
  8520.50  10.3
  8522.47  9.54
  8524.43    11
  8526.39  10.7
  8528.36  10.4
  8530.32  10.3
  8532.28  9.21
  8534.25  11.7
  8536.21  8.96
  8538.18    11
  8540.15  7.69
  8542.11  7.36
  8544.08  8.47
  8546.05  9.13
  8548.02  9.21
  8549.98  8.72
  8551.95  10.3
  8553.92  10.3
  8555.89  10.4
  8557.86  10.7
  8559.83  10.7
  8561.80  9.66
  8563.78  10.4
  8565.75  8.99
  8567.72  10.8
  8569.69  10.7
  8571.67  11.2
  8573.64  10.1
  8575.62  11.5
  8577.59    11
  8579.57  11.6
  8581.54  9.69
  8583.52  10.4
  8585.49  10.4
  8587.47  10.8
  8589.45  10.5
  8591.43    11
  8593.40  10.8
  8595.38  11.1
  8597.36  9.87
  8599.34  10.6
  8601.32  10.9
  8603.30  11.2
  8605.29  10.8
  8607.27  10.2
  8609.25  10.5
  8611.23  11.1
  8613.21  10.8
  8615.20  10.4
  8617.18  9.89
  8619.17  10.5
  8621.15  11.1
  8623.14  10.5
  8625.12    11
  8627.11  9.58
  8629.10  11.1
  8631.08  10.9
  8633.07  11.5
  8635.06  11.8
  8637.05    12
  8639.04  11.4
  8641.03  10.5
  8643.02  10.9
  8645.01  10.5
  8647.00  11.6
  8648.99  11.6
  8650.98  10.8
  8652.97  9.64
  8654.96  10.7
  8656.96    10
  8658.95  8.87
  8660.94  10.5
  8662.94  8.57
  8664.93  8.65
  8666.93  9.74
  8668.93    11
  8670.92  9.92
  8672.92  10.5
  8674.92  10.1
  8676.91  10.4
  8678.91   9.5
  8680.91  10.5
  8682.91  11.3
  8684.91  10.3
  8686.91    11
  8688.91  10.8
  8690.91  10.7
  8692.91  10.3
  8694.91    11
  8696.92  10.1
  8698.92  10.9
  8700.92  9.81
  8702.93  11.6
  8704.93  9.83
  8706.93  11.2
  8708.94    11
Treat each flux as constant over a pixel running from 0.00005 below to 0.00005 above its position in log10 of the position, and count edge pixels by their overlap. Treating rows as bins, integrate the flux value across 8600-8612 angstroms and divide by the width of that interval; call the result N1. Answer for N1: 10.8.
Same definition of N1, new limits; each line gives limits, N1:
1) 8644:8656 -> 10.8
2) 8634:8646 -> 11.2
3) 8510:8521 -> 10.5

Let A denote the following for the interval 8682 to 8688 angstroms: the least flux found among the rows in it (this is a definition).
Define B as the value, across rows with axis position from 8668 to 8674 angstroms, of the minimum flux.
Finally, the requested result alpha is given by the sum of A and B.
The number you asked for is 20.2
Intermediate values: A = 10.3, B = 9.92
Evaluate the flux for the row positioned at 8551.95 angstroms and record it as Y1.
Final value 10.3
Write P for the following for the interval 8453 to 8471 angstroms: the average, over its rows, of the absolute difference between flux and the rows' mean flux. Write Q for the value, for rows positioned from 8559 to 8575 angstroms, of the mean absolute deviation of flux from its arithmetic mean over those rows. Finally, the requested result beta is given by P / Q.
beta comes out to 1.2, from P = 0.7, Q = 0.6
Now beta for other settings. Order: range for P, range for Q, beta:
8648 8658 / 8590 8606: 2.1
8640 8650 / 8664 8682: 0.9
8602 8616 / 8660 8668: 0.4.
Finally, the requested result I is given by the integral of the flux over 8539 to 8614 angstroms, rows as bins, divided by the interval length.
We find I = 10.3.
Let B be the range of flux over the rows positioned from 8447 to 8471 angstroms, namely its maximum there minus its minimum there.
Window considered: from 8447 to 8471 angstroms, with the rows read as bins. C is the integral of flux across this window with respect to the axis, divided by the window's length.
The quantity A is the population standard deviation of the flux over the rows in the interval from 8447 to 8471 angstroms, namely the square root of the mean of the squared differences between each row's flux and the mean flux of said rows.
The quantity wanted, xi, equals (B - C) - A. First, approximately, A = 0.84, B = 3.3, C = 10.43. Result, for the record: -7.9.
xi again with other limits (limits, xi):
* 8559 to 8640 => -8.3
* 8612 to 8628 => -9.5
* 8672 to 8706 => -9.0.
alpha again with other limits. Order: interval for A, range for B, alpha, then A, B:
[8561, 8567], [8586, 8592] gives 19.5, 8.99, 10.5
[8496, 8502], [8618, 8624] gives 19.8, 9.31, 10.5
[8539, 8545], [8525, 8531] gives 17.7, 7.36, 10.3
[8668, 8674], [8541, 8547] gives 17.3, 9.92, 7.36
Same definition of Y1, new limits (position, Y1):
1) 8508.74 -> 11.4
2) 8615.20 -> 10.4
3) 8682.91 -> 11.3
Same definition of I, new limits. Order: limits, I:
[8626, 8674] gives 10.5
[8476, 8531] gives 10.3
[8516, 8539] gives 10.4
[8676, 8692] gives 10.6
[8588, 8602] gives 10.7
